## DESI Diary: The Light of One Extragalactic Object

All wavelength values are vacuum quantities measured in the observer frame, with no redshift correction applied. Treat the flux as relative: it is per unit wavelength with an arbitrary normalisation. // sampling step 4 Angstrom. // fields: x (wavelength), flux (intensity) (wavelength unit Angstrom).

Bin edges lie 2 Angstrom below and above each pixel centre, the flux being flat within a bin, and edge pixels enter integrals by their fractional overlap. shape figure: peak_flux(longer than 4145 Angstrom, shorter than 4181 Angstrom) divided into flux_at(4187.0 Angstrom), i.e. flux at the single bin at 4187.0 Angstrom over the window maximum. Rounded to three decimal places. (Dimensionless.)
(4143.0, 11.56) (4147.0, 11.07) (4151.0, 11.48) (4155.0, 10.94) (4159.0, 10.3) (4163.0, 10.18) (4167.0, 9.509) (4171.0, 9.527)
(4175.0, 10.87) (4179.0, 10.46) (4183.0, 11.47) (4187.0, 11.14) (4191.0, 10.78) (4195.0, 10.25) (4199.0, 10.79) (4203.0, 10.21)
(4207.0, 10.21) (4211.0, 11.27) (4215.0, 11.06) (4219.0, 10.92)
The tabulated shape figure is 0.970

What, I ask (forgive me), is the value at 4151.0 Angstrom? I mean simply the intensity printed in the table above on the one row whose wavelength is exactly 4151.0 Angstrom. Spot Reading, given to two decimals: 11.48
